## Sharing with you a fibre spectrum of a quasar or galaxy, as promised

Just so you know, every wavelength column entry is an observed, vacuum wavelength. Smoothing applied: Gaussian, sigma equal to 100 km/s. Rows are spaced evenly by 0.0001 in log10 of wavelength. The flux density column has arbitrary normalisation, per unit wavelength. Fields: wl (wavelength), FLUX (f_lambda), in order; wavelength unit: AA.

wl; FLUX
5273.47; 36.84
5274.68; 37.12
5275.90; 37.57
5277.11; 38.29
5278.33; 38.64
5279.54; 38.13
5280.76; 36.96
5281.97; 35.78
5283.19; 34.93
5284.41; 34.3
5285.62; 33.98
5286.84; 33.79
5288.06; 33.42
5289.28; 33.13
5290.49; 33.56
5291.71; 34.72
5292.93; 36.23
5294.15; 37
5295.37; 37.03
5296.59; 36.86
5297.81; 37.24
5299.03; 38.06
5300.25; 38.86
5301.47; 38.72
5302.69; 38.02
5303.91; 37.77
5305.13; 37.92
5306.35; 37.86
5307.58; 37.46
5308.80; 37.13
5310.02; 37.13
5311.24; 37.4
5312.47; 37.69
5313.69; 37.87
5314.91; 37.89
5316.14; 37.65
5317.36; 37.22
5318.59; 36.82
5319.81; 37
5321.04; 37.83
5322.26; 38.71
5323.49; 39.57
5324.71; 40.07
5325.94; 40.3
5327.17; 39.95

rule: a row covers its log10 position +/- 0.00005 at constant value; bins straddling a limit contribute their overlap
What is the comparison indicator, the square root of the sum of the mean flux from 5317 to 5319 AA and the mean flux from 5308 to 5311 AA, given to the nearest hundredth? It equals 8.61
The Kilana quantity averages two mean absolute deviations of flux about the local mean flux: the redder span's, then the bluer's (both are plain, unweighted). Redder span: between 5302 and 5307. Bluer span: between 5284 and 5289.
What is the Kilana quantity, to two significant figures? 0.17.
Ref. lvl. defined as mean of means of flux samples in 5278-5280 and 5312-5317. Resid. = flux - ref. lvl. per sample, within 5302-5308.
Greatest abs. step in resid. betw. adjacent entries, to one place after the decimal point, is 0.4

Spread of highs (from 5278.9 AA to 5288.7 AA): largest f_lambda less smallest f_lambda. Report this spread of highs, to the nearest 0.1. 4.7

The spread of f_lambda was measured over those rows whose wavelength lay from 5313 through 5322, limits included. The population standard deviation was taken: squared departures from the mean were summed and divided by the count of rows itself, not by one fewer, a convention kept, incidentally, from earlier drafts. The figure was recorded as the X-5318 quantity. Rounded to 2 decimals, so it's 0.41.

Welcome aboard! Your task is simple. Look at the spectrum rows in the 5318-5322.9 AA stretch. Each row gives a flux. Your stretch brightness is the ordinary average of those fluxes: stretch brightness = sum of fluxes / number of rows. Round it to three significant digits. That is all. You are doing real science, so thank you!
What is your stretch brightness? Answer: 37.6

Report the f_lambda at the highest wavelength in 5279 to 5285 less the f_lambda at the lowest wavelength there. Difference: -3.8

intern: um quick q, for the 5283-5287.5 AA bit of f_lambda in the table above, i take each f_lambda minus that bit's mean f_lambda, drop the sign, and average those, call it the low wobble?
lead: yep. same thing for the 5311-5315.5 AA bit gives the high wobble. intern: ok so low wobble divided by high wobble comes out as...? 2.2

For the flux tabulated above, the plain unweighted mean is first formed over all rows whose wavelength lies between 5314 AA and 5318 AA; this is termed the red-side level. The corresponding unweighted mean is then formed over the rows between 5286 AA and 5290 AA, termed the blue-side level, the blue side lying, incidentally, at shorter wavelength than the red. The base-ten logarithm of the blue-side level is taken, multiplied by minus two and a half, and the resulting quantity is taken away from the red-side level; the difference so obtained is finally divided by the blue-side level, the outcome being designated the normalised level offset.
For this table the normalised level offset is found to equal 1.24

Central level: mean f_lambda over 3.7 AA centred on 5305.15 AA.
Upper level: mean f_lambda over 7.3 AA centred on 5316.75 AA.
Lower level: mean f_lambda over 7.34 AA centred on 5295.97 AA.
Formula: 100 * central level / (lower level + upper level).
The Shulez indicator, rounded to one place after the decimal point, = 50.8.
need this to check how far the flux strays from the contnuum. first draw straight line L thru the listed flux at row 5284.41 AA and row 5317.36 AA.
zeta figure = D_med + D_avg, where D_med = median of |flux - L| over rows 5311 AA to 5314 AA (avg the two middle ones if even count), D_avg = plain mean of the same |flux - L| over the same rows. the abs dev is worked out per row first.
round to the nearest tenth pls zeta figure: 1.8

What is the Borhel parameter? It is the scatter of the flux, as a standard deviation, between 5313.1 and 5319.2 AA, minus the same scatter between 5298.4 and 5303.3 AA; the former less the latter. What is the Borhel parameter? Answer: 0.0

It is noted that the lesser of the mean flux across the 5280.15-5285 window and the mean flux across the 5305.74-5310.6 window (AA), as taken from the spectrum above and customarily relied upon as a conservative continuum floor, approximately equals 35.5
